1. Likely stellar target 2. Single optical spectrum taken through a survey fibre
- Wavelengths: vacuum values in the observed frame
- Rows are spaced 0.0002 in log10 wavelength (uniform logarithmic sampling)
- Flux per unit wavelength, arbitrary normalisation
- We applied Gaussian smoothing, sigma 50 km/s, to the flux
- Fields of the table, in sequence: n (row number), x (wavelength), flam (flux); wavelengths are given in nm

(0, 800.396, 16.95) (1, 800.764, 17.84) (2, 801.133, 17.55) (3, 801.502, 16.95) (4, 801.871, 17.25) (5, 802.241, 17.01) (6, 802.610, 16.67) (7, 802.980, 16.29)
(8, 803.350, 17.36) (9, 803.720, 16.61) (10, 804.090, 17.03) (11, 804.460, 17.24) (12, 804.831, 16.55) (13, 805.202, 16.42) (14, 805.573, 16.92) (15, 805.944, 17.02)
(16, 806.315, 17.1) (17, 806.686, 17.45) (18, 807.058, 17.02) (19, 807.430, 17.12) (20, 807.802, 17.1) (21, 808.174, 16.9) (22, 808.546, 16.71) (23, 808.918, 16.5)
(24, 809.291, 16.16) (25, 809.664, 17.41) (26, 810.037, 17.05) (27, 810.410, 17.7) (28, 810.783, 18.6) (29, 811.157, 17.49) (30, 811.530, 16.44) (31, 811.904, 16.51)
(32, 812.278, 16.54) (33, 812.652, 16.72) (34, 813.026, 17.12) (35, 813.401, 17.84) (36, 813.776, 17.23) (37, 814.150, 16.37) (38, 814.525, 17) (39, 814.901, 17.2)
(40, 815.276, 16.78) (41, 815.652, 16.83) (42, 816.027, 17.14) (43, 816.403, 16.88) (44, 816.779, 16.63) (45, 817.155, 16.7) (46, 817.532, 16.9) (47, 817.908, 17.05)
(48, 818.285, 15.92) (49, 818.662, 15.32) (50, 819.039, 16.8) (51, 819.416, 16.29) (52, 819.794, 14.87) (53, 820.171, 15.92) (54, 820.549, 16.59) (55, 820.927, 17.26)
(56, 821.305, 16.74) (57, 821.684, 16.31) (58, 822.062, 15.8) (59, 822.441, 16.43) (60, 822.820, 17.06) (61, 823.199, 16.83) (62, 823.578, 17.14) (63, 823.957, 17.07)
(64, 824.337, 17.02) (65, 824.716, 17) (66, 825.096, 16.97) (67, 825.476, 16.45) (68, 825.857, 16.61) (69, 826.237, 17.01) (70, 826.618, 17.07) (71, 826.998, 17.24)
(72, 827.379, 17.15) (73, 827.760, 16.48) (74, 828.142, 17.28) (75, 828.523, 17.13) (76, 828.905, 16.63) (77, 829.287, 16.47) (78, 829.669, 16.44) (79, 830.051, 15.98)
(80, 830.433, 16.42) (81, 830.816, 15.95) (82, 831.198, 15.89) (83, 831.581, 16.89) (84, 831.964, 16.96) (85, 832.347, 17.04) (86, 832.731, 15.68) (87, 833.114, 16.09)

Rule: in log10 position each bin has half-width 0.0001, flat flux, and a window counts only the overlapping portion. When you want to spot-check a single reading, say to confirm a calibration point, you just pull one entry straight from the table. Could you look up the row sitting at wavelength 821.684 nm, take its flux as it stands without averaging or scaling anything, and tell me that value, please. 16.31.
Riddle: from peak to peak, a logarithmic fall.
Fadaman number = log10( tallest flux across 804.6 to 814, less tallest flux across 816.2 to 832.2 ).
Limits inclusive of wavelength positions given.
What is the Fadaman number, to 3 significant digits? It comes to 0.121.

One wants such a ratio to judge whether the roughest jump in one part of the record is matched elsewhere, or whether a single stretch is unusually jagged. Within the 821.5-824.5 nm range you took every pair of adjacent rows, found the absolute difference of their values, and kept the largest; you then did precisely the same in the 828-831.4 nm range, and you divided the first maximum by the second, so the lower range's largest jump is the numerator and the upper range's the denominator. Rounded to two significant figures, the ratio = 1.3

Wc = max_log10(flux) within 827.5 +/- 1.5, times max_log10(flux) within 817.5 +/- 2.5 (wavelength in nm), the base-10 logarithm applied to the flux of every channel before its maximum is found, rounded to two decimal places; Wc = 1.53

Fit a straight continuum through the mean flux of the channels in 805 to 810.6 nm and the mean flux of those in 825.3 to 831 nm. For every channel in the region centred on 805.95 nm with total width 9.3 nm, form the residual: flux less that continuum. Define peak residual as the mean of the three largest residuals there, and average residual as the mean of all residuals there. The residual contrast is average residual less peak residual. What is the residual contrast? -0.62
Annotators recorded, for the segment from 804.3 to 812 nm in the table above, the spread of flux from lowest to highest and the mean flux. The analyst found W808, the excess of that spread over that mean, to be -14.6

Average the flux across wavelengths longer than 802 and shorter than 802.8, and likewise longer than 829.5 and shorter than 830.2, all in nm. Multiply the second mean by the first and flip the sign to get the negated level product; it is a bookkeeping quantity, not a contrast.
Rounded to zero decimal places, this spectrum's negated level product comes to -273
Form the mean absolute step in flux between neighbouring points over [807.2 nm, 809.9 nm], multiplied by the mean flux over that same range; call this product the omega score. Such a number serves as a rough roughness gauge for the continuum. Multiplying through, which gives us 6.2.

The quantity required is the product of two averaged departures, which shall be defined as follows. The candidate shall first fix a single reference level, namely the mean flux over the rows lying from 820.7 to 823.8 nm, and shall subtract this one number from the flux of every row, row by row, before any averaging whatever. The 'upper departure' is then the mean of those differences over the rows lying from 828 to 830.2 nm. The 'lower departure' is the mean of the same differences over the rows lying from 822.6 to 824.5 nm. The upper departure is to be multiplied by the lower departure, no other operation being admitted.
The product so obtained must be -0.014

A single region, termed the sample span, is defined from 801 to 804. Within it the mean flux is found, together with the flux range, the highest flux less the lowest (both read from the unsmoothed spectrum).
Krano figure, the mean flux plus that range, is 18.2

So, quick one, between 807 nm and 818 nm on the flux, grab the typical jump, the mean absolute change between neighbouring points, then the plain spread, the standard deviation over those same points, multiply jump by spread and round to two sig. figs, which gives 0.20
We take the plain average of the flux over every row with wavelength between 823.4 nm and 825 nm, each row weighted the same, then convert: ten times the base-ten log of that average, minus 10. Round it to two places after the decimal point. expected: 2.32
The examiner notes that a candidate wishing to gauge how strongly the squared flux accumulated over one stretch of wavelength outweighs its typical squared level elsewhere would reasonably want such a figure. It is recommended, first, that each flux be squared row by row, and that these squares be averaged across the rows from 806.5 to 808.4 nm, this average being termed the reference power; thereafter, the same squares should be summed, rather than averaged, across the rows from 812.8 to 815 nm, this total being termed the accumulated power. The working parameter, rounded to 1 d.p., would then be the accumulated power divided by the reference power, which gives 6.0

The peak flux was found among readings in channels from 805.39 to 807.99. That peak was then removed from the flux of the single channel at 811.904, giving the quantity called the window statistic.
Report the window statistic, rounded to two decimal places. -0.94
